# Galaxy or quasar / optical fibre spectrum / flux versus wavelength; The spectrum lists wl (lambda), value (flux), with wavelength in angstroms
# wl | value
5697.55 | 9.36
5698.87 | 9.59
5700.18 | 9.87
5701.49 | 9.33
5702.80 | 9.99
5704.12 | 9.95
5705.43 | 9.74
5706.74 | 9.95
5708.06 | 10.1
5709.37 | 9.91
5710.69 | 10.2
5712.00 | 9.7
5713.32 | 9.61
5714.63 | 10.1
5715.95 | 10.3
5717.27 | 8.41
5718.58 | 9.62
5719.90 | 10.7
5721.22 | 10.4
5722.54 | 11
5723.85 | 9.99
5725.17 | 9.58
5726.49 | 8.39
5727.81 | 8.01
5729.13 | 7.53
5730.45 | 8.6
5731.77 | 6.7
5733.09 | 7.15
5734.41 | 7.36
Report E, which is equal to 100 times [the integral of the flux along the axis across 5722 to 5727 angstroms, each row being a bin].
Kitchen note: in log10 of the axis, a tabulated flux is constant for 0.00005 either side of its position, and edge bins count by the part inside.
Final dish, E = 4879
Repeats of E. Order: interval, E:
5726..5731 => 4054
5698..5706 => 7785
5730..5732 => 1551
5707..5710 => 2998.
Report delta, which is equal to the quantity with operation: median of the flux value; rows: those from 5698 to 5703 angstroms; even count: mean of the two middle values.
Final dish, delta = 9.7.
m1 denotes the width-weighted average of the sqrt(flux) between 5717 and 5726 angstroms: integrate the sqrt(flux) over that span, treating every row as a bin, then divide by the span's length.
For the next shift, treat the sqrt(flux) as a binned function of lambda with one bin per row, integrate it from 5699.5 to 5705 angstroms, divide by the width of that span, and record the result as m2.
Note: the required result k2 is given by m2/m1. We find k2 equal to 0.99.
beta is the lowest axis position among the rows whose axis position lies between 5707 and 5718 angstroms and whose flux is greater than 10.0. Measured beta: 5708.06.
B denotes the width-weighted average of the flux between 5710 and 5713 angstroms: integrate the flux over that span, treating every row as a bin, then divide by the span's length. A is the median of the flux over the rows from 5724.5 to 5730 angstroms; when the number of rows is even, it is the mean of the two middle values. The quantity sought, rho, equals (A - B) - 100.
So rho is -102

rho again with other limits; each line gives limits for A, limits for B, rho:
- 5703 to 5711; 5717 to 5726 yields -100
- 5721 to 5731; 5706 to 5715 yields -101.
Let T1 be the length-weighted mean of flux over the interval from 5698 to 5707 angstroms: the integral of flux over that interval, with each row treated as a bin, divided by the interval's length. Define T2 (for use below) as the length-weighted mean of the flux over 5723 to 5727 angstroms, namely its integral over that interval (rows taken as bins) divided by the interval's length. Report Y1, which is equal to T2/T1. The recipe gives 0.97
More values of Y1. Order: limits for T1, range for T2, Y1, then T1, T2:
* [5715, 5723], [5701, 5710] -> 0.98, 10.0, 9.9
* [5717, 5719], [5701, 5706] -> 1.07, 9.1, 9.8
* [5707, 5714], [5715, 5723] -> 1.01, 9.9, 10.0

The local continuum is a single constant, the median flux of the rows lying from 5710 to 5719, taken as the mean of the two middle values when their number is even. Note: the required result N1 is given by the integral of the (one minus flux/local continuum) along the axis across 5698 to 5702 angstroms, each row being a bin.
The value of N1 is 0.044 angstroms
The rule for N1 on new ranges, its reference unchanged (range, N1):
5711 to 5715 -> -0.048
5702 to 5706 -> -0.073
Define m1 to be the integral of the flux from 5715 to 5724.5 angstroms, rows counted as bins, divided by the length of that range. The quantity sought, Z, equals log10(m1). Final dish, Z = 1.00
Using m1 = 10.1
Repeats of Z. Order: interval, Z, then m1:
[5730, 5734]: 0.87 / 7.4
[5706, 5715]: 1.00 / 9.9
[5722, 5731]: 0.95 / 9.0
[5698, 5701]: 0.99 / 9.7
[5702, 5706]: 0.99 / 9.9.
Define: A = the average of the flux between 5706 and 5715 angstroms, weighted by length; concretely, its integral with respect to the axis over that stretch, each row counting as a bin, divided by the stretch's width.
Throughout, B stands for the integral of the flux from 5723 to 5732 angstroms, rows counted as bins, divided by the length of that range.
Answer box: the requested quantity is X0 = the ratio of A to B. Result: 1.16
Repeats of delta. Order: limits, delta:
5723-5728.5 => 9.0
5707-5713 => 10.0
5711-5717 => 9.9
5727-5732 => 7.8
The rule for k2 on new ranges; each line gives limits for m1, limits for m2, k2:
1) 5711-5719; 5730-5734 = 0.88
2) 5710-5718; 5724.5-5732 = 0.92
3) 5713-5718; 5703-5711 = 1.02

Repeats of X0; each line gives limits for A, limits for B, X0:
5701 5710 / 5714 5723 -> 0.98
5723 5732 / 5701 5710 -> 0.87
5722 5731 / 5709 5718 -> 0.92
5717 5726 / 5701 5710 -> 1.01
